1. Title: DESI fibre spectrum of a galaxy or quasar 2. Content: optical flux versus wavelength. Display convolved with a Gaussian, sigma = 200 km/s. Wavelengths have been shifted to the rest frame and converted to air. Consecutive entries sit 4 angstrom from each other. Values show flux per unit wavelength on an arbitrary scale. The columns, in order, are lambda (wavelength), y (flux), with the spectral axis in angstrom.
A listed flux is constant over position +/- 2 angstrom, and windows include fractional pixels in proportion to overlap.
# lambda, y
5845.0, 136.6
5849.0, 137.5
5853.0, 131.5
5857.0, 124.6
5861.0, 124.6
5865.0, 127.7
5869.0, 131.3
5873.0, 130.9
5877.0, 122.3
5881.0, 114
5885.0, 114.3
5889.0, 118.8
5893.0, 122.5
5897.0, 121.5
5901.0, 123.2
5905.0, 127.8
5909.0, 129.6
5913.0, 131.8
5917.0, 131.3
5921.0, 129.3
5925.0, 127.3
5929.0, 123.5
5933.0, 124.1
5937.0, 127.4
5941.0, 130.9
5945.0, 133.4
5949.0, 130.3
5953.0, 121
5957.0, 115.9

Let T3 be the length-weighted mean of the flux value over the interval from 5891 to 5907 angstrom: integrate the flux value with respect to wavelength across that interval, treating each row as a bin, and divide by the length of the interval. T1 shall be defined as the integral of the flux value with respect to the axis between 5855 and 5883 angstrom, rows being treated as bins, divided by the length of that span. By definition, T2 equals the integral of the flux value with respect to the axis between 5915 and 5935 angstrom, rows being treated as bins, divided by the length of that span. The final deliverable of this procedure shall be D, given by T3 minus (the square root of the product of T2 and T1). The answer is -2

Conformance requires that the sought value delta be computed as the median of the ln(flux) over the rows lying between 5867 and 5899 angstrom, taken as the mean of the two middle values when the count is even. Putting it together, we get 4.80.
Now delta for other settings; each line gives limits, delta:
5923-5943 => 4.85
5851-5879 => 4.85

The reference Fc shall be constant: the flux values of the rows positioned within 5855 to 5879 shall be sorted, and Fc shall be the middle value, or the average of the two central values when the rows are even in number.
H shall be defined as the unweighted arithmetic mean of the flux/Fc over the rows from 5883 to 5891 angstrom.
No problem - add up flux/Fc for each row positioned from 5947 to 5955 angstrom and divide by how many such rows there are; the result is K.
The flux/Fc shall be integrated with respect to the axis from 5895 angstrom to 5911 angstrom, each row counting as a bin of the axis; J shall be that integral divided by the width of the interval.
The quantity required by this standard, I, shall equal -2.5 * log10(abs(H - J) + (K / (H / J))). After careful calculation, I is -0.146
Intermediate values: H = 0.92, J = 1.00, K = 1.00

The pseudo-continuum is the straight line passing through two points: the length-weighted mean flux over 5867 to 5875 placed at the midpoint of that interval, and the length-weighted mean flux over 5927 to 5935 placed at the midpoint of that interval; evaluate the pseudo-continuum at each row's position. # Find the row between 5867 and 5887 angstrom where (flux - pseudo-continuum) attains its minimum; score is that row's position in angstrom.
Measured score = 5881.0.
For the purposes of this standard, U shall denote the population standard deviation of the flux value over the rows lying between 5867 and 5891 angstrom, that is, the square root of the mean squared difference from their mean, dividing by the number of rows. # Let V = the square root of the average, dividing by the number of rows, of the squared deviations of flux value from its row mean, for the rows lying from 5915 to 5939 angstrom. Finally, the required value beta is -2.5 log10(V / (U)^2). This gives 3.2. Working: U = 7.06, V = 2.7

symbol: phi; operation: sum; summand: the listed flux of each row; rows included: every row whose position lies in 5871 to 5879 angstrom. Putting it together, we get 253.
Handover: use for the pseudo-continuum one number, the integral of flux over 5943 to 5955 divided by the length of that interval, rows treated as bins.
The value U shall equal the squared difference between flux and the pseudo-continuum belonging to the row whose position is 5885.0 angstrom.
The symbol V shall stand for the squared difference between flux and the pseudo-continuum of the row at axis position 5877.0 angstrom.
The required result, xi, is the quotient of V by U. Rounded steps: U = 194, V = 35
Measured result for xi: 0.2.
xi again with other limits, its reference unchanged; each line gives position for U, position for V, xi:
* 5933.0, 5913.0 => 0.7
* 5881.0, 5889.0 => 0.4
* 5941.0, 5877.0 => 5.0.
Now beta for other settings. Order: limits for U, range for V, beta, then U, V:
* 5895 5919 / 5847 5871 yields 1.3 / 3.91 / 4.5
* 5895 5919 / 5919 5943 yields 1.9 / 3.91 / 2.6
